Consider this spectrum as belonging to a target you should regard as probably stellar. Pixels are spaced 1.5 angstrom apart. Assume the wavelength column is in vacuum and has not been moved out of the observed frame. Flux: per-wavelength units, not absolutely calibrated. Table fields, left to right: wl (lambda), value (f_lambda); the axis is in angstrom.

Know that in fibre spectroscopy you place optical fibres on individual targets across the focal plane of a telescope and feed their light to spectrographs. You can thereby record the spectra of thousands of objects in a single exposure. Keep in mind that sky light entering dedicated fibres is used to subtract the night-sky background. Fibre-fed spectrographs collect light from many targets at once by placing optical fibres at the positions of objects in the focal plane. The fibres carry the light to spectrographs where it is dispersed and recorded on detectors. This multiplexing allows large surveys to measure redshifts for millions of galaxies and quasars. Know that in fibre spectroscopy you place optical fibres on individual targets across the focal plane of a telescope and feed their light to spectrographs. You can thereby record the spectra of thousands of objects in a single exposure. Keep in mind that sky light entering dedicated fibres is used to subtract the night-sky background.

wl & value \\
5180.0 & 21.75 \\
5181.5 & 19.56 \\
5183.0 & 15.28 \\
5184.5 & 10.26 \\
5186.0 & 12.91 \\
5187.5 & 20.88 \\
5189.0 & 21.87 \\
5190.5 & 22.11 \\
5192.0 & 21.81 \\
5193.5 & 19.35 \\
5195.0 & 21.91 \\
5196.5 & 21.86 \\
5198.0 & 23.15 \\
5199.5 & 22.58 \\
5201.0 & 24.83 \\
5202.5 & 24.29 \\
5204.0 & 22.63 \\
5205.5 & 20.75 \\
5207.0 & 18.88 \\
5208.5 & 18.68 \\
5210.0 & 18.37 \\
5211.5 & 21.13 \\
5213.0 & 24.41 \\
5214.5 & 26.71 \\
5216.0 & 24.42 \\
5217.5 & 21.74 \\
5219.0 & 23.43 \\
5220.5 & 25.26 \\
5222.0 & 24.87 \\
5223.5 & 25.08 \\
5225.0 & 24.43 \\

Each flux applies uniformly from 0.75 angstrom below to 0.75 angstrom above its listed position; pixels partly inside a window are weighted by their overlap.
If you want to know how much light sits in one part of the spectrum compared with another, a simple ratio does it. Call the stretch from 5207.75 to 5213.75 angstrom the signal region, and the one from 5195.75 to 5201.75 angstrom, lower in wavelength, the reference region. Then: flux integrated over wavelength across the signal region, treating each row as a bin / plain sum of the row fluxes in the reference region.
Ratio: 1.34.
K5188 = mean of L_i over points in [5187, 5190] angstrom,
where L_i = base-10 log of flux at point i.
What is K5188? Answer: 1.33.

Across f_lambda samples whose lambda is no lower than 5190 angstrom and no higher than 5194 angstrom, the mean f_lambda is 21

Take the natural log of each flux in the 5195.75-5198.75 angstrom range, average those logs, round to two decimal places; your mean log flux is 3.11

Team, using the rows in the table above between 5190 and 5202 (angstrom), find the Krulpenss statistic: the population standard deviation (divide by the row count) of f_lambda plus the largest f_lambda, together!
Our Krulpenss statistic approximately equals 26.3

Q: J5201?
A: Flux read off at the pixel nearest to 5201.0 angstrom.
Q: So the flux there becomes 24.83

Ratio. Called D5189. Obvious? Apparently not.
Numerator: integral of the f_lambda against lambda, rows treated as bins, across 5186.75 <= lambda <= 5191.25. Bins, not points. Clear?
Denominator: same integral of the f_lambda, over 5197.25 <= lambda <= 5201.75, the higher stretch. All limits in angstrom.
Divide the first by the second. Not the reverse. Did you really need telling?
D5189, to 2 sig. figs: 0.92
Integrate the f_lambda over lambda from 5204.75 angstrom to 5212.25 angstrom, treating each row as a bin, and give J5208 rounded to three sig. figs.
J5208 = 147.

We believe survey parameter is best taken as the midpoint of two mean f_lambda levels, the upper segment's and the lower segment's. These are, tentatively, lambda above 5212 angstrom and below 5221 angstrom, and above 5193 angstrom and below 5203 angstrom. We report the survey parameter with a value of 23.4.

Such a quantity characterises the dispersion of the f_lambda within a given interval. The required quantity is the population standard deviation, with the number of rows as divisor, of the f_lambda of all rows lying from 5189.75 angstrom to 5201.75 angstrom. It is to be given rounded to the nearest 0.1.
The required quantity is 1.4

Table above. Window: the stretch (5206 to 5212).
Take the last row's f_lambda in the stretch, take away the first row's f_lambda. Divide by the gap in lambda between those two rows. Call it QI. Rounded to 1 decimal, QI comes 0.5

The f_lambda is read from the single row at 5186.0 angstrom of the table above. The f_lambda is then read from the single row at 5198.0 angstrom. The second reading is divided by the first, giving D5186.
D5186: 1.793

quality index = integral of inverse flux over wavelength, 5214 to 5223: 0.4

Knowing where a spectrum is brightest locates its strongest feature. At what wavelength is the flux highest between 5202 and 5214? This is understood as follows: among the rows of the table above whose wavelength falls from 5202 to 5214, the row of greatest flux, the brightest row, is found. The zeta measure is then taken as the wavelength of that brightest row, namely 5213.0 angstrom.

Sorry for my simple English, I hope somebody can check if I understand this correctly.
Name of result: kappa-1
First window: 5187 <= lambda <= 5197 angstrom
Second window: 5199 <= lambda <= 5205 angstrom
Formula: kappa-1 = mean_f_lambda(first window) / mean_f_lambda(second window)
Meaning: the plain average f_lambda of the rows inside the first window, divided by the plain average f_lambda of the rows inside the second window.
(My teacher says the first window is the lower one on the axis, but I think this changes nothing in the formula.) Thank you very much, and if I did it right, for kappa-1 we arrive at 0.91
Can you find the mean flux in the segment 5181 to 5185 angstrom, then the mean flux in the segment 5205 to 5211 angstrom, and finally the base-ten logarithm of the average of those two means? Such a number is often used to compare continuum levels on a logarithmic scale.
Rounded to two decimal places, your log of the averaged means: 1.23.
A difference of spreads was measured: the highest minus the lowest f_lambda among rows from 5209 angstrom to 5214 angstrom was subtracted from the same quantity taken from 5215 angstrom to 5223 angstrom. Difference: -2.5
